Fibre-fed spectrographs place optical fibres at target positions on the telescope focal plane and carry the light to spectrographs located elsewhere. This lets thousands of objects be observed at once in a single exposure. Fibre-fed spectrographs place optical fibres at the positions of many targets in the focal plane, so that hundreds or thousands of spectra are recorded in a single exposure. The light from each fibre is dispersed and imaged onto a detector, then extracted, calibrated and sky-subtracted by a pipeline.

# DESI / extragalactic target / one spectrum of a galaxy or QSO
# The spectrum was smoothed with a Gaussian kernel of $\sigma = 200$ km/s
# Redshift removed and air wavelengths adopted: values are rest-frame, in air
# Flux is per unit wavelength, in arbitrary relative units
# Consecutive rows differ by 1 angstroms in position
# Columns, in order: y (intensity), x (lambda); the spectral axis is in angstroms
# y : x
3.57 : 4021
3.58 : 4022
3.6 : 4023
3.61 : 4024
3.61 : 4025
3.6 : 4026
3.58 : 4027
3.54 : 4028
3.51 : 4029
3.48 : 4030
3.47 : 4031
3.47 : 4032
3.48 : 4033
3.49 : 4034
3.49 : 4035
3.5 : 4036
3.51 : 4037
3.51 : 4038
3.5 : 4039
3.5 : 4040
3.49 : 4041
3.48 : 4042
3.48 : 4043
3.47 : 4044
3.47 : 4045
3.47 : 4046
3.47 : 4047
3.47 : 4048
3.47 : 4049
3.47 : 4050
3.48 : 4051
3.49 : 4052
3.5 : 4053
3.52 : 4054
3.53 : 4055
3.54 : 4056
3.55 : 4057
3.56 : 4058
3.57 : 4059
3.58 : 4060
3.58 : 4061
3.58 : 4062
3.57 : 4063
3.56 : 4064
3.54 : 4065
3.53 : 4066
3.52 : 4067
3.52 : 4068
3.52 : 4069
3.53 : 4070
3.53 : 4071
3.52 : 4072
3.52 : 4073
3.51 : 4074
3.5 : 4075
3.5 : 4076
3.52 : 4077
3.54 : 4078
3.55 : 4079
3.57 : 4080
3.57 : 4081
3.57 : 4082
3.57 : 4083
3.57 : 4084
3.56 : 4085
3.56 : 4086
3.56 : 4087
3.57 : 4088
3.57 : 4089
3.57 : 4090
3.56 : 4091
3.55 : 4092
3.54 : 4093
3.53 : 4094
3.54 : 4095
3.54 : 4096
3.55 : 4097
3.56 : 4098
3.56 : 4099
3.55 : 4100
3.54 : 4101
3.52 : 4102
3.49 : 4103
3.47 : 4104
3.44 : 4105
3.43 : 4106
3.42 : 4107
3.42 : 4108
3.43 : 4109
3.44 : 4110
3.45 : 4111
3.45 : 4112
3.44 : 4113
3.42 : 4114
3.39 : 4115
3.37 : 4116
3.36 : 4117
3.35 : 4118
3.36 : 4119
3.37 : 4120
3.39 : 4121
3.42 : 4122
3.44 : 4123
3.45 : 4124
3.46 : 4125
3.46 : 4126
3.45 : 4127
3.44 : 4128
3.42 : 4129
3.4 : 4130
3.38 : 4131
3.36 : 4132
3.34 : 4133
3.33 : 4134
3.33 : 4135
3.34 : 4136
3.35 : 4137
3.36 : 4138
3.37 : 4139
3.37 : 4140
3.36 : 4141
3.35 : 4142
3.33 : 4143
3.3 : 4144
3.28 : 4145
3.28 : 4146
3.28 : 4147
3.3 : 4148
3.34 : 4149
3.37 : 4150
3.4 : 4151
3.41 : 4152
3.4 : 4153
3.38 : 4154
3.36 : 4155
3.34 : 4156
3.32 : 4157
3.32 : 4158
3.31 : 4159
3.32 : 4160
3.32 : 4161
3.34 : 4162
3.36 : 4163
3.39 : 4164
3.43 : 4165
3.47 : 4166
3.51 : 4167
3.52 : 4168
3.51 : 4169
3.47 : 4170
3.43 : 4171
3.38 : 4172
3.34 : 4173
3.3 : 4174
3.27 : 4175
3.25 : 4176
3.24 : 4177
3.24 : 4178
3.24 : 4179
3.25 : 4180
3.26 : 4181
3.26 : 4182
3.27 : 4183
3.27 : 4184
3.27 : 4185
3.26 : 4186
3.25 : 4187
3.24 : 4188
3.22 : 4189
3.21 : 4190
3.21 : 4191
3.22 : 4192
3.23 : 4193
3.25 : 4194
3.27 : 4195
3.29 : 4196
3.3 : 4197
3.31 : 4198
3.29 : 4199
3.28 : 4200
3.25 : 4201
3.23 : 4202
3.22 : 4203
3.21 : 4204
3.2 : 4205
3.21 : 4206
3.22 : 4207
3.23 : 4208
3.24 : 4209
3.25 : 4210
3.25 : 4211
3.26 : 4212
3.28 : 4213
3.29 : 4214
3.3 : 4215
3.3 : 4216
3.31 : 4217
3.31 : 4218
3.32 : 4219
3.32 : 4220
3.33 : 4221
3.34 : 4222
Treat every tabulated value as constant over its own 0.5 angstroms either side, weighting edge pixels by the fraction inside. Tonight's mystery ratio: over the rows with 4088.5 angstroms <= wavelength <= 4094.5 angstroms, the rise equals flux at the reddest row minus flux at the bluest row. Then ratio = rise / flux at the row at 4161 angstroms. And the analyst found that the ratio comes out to -0.012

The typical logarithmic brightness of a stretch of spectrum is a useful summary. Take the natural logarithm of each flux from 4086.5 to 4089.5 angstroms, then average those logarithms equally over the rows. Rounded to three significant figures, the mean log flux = 1.27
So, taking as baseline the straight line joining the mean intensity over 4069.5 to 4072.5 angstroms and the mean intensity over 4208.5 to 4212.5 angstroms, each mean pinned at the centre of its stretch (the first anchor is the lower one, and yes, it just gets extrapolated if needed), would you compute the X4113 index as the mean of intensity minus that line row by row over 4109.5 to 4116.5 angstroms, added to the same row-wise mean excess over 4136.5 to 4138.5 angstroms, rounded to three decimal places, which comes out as -0.060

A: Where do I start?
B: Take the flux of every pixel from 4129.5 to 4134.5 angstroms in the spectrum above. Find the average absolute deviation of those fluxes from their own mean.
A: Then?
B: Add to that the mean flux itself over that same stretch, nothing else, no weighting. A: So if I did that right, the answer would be 3.38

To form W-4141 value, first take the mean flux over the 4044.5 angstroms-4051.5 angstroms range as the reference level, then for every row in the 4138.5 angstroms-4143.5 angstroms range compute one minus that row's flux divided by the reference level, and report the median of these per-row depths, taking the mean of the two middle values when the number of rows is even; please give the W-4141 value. 0.03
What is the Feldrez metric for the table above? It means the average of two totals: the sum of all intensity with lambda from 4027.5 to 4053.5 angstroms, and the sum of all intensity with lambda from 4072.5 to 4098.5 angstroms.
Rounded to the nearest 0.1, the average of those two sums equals 91.5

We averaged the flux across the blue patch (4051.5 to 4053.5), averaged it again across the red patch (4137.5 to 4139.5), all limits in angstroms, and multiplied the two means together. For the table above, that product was 11.8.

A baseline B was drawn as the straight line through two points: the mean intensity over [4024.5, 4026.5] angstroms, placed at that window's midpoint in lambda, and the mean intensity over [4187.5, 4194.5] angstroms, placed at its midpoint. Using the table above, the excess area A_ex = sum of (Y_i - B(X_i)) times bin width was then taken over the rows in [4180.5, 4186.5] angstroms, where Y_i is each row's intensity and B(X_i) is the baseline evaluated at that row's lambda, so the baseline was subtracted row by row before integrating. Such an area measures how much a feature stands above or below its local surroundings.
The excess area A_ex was 0.1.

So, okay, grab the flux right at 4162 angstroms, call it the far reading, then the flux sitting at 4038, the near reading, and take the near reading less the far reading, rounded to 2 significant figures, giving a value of 0.17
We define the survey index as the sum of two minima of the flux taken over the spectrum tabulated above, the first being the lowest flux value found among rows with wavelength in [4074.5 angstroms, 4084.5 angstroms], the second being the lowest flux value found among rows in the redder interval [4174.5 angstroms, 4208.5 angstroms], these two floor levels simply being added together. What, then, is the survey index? 6.70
